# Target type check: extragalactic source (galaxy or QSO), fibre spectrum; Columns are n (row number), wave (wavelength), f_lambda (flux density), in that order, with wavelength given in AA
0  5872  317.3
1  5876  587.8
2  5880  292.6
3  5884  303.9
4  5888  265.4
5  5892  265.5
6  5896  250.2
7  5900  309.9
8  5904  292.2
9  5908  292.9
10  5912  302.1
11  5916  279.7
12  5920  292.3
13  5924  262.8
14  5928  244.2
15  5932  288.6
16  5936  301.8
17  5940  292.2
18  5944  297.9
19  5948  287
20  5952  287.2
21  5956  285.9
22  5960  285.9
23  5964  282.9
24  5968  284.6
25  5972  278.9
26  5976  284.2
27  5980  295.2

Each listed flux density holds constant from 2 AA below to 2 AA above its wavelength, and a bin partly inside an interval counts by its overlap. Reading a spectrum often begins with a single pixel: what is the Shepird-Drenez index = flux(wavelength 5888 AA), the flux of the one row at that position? 265.4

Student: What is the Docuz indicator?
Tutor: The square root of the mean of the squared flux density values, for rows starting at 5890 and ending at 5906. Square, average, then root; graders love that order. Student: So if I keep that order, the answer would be 280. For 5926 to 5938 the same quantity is 279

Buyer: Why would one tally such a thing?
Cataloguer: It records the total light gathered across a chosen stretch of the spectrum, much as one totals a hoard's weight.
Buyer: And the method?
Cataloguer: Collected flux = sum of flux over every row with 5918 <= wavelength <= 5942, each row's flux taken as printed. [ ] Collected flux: 1682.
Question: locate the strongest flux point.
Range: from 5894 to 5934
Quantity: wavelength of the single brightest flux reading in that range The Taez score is 5900 AA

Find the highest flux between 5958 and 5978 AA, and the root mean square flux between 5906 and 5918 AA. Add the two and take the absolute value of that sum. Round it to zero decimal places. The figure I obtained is 578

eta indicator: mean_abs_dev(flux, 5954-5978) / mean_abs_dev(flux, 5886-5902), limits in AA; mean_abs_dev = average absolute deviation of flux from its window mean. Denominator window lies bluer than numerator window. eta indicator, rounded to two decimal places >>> 0.10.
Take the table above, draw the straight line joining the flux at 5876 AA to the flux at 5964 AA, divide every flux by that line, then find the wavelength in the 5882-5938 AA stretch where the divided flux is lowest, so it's 5896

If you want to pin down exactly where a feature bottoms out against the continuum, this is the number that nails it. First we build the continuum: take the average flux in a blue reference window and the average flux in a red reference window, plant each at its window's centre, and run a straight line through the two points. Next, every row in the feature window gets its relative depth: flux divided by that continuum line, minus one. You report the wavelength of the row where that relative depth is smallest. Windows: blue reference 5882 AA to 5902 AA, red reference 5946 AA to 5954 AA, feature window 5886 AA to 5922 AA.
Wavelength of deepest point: 5896 AA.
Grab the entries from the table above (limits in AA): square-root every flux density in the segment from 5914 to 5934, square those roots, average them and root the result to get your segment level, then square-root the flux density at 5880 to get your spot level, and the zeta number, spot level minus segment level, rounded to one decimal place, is 0.6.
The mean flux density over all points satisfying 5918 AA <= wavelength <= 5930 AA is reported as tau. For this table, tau 266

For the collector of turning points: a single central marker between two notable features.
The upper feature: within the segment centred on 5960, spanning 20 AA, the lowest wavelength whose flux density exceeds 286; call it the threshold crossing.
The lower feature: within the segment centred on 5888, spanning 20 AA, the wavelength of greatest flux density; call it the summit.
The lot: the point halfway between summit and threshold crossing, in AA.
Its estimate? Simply 5918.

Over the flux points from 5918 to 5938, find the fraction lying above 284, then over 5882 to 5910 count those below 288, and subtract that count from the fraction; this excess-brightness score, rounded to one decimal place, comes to -2.4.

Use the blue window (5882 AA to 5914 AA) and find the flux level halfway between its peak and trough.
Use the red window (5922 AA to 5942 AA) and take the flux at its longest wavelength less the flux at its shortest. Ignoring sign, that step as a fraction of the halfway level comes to 0.10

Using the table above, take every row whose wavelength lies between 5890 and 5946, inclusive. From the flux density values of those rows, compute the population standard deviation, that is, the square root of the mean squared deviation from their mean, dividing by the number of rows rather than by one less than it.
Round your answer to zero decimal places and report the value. 20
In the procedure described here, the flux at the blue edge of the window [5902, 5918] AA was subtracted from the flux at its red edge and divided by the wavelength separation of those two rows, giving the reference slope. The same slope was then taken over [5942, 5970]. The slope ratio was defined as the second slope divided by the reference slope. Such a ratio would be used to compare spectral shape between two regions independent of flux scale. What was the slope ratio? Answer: 0.5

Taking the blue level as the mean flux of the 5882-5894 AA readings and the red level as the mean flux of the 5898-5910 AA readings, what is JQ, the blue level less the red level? -20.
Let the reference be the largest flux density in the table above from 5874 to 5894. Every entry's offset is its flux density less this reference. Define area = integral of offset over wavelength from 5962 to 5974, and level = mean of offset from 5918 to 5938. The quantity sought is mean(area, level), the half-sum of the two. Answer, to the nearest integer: -1989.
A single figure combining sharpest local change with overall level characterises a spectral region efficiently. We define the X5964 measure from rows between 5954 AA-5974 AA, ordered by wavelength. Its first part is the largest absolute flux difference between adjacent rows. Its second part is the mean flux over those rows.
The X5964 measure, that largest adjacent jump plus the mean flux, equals 289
